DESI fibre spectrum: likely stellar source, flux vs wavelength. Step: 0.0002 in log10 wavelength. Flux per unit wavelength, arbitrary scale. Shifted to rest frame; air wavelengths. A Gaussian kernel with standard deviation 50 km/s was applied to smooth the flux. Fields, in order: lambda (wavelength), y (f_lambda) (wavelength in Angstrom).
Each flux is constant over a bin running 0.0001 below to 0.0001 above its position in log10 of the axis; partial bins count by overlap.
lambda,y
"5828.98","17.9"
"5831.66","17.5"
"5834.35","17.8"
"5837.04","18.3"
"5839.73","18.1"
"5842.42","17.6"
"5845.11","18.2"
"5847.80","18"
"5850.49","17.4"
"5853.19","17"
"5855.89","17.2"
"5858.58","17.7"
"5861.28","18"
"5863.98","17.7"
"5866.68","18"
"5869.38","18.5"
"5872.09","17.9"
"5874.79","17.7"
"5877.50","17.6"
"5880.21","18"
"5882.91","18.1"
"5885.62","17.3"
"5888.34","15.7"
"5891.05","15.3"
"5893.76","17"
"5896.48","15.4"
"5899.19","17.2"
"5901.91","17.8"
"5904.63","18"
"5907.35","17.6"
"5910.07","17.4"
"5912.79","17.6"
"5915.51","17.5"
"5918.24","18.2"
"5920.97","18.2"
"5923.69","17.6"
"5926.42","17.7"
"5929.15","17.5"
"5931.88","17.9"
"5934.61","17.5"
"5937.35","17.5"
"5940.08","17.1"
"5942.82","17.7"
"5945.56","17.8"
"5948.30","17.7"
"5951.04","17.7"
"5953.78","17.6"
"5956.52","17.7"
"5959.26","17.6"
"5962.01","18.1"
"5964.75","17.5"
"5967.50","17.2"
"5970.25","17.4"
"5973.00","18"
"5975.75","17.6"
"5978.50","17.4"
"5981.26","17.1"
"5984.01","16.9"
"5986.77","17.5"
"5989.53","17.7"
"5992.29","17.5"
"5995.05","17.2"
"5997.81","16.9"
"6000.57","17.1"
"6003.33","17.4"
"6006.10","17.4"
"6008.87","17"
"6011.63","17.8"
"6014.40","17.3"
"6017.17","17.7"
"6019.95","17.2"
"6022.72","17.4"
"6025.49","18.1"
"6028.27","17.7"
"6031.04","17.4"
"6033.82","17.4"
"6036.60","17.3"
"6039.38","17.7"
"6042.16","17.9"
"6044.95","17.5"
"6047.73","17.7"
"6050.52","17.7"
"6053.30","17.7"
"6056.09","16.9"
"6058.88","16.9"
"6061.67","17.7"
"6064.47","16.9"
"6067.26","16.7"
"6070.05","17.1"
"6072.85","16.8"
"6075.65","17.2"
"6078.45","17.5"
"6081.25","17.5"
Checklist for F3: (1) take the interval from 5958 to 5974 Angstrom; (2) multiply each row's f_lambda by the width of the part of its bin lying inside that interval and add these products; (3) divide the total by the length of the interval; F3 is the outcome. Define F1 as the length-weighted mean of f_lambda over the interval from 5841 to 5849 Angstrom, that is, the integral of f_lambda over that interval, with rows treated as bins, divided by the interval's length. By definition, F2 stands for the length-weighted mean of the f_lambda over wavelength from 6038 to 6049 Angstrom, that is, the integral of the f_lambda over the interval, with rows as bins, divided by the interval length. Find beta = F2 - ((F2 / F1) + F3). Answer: -0.91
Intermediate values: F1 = 17.9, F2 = 17.7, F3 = 17.6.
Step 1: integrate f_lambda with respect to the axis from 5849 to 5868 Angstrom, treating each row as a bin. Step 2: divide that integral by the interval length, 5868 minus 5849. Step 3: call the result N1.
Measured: 17.6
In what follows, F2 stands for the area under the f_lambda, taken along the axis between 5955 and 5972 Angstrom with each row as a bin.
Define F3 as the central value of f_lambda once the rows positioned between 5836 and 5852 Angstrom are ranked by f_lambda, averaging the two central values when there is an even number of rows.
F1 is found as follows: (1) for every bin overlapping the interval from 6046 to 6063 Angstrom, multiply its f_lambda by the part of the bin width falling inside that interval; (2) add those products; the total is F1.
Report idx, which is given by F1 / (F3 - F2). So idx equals -1.05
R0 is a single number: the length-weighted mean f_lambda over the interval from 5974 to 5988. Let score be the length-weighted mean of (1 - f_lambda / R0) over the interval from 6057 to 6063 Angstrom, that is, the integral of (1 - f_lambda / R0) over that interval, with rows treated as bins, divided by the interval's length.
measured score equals 0.003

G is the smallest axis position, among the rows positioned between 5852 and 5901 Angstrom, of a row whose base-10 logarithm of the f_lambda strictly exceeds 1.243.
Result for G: 5858.58 Angstrom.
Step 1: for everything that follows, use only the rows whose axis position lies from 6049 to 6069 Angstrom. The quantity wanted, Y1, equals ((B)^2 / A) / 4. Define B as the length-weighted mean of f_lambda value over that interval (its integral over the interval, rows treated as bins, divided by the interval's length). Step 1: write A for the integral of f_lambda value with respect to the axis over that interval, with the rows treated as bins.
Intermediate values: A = 344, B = 17.2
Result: 0.215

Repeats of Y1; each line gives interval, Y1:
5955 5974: 0.232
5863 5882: 0.236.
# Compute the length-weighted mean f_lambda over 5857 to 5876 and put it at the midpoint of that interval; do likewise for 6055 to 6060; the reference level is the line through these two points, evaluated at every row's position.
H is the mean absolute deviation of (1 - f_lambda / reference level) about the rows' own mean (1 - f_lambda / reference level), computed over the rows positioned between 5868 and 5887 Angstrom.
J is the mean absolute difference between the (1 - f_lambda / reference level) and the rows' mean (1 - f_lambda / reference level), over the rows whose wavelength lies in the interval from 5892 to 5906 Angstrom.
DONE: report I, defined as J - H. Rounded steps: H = 0.0158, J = 0.041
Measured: 0.025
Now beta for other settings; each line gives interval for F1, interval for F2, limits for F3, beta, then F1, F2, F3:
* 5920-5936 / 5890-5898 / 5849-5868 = -2.52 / 17.7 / 16.0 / 17.6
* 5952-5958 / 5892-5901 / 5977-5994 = -1.74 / 17.7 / 16.5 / 17.3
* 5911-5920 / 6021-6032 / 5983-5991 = -0.71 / 17.8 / 17.7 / 17.4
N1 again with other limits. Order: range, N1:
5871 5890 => 17.4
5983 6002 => 17.3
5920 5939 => 17.7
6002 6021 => 17.4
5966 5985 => 17.4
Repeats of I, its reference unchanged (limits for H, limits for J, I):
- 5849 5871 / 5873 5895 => 0.022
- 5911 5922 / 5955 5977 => -0.007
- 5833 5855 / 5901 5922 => -0.004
